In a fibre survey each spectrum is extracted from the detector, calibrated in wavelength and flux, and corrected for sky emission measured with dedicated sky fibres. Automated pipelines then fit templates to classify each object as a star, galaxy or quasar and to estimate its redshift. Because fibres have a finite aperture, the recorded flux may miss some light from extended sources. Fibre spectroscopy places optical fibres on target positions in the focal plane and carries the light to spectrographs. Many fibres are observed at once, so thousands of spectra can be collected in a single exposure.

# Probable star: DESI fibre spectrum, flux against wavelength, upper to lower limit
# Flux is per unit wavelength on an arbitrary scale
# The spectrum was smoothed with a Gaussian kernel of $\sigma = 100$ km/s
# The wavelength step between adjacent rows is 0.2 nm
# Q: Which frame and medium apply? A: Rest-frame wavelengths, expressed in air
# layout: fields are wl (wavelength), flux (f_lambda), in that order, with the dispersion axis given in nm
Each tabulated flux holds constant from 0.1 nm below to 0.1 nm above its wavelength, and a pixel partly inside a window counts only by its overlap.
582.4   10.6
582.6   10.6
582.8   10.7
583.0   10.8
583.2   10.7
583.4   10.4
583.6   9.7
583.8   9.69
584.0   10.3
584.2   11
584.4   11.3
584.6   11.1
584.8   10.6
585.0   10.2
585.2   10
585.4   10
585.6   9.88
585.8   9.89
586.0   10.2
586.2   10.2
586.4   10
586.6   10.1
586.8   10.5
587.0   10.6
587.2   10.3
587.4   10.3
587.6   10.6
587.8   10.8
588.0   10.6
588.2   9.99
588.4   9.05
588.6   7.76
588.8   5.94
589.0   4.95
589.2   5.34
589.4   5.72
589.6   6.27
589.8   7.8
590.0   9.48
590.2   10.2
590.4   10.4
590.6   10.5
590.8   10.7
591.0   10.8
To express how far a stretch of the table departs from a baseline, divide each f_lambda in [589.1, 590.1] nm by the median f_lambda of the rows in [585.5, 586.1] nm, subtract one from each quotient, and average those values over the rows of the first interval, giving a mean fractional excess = -0.30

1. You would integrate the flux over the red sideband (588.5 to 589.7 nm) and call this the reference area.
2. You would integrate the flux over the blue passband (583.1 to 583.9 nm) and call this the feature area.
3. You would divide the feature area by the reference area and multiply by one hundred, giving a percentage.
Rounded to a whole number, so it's 113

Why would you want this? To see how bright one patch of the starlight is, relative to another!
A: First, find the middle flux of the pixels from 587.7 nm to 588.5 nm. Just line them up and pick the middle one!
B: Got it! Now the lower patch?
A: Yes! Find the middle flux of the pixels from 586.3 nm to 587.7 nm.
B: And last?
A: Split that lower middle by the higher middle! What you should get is 1.00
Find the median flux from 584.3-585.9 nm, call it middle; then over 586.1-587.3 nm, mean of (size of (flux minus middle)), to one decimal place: 0.2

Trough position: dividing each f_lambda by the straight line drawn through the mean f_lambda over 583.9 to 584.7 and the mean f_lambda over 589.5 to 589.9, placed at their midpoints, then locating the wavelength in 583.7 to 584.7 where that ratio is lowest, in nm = 583.8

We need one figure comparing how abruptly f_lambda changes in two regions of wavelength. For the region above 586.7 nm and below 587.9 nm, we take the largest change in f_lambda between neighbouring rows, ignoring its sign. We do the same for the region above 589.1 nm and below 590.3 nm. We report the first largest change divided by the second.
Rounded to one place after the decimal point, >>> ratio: 0.2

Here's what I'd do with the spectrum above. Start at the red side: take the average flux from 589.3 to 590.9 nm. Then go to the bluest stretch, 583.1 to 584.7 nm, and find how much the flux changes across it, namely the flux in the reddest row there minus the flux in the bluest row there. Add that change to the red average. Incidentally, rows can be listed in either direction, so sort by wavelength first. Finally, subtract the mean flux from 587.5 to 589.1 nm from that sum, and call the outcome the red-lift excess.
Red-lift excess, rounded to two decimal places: 0.57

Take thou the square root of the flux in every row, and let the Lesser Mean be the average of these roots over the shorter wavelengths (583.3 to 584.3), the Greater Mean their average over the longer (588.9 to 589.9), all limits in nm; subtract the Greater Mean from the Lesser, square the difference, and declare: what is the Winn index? 0.56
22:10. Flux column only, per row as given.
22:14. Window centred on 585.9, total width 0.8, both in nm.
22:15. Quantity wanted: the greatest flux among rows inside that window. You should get 10.2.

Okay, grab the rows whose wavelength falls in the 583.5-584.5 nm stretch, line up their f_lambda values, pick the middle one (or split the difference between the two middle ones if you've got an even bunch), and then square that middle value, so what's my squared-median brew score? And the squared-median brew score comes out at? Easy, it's 106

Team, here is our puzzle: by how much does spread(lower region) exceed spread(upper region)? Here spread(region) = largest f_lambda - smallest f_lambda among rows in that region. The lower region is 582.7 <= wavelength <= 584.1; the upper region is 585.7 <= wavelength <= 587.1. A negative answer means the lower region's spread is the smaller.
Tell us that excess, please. 0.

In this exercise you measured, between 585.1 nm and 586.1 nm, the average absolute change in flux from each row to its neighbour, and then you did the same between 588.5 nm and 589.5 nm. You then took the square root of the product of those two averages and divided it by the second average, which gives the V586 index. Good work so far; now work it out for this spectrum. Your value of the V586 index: 0.35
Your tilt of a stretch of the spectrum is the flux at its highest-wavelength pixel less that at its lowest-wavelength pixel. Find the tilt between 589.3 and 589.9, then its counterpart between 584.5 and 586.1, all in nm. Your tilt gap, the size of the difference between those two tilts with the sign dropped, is 3.0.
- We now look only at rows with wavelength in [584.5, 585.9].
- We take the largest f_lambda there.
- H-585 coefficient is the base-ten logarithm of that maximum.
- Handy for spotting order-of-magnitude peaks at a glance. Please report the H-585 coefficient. 1.05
